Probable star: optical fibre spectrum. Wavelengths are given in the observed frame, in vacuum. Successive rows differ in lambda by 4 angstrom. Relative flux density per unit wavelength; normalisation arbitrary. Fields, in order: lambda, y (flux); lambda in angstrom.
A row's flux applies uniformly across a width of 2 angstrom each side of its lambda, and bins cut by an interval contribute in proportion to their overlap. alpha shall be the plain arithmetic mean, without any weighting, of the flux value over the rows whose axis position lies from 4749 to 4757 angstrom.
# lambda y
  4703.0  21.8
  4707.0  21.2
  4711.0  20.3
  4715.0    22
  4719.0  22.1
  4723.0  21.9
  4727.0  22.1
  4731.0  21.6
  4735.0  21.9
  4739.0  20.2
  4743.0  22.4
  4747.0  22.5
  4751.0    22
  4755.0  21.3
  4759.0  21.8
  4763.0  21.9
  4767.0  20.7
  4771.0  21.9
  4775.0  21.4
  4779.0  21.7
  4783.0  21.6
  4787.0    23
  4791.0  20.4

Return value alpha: 21.65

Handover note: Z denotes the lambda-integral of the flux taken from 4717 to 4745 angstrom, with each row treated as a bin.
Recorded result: 609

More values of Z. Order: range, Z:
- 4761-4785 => 517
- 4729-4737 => 174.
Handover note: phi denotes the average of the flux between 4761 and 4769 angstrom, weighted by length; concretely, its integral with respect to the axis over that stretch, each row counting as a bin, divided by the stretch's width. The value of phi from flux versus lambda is 21.3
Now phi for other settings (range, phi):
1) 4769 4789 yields 21.9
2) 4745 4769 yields 21.7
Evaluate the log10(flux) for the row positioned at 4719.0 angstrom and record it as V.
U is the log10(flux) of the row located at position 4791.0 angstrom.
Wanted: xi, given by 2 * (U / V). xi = 1.95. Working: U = 1.31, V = 1.34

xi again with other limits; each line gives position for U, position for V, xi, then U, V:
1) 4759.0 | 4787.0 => 1.97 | 1.34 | 1.36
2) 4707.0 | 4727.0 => 1.97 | 1.33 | 1.34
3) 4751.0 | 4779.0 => 2.01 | 1.34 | 1.34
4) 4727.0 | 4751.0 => 2.00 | 1.34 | 1.34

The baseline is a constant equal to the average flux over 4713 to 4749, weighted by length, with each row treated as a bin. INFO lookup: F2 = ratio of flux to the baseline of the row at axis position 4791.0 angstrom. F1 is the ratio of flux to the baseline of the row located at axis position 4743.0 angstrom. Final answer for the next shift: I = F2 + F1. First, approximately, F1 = 1.025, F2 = 0.93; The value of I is 1.96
